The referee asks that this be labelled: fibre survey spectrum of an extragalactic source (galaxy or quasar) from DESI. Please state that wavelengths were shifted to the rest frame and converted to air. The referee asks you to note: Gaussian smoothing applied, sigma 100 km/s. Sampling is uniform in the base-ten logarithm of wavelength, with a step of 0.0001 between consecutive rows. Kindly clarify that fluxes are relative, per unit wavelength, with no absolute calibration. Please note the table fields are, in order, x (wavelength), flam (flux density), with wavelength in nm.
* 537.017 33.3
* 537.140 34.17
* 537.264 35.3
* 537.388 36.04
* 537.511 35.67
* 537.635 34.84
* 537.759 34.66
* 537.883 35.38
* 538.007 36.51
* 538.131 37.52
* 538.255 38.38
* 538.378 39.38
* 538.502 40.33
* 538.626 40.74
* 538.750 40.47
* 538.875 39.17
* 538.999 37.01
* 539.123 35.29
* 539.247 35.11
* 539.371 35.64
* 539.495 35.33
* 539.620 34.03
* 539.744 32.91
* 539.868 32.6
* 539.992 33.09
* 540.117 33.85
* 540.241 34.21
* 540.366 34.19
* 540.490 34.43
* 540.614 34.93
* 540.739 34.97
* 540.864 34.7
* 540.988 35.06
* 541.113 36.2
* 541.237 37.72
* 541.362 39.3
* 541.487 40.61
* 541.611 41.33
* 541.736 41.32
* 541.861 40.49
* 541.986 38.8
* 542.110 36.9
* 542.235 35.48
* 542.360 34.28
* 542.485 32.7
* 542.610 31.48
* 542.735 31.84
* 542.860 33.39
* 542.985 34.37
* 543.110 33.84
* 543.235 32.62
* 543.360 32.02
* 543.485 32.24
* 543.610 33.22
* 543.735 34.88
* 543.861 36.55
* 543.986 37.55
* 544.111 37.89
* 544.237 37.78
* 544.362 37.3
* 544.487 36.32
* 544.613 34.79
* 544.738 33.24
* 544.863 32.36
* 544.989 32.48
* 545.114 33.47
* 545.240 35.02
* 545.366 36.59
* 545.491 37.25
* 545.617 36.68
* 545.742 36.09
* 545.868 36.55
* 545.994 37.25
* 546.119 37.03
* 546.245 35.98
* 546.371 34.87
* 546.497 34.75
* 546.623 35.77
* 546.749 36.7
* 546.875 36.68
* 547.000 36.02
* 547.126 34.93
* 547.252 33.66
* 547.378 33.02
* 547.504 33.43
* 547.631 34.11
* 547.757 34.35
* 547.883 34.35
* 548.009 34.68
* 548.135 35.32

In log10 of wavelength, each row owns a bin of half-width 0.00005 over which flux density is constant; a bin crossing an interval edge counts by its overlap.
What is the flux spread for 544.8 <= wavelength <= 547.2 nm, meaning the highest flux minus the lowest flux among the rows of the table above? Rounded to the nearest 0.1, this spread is 4.9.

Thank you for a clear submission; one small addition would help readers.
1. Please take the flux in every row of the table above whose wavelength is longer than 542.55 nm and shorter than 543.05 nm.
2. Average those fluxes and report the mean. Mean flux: 32.8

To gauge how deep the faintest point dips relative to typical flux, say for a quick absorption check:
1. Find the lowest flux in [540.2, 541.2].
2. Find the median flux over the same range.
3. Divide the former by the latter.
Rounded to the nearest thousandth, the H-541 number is 0.982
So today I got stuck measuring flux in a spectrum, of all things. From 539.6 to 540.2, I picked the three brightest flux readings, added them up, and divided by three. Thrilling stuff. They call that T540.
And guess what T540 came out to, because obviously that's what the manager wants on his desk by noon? 33.7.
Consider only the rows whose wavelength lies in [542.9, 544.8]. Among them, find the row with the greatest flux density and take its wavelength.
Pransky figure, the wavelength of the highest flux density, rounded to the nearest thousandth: 544.111 nm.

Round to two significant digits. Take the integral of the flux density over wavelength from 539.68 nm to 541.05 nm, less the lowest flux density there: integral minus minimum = 14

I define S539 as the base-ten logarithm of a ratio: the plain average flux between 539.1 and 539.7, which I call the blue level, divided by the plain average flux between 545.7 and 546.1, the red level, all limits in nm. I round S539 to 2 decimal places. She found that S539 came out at -0.02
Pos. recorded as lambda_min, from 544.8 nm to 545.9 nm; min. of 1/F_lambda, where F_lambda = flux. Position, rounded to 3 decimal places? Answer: 545.491 nm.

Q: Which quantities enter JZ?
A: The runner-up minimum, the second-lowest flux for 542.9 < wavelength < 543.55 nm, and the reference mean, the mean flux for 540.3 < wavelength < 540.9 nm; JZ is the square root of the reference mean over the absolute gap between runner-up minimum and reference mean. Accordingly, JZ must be 3.8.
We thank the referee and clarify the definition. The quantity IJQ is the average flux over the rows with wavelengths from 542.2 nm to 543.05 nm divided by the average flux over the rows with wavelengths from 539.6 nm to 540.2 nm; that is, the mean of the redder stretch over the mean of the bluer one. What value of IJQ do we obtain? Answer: 1.00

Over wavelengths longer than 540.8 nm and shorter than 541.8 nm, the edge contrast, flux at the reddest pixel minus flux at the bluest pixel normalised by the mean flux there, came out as 0.17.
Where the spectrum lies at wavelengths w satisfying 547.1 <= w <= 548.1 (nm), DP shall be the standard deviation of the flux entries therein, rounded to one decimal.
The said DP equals 0.6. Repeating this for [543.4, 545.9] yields 1.9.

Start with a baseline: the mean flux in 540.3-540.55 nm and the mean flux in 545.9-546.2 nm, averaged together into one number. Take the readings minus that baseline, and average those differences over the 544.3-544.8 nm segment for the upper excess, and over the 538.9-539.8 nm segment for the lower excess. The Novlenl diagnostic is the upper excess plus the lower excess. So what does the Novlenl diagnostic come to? -1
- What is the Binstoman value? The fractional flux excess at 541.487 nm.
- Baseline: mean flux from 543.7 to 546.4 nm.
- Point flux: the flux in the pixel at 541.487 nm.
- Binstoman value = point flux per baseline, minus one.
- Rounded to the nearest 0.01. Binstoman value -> 0.13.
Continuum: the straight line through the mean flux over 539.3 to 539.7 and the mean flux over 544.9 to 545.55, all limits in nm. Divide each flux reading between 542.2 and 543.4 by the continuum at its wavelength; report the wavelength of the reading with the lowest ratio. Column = 542.610 nm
